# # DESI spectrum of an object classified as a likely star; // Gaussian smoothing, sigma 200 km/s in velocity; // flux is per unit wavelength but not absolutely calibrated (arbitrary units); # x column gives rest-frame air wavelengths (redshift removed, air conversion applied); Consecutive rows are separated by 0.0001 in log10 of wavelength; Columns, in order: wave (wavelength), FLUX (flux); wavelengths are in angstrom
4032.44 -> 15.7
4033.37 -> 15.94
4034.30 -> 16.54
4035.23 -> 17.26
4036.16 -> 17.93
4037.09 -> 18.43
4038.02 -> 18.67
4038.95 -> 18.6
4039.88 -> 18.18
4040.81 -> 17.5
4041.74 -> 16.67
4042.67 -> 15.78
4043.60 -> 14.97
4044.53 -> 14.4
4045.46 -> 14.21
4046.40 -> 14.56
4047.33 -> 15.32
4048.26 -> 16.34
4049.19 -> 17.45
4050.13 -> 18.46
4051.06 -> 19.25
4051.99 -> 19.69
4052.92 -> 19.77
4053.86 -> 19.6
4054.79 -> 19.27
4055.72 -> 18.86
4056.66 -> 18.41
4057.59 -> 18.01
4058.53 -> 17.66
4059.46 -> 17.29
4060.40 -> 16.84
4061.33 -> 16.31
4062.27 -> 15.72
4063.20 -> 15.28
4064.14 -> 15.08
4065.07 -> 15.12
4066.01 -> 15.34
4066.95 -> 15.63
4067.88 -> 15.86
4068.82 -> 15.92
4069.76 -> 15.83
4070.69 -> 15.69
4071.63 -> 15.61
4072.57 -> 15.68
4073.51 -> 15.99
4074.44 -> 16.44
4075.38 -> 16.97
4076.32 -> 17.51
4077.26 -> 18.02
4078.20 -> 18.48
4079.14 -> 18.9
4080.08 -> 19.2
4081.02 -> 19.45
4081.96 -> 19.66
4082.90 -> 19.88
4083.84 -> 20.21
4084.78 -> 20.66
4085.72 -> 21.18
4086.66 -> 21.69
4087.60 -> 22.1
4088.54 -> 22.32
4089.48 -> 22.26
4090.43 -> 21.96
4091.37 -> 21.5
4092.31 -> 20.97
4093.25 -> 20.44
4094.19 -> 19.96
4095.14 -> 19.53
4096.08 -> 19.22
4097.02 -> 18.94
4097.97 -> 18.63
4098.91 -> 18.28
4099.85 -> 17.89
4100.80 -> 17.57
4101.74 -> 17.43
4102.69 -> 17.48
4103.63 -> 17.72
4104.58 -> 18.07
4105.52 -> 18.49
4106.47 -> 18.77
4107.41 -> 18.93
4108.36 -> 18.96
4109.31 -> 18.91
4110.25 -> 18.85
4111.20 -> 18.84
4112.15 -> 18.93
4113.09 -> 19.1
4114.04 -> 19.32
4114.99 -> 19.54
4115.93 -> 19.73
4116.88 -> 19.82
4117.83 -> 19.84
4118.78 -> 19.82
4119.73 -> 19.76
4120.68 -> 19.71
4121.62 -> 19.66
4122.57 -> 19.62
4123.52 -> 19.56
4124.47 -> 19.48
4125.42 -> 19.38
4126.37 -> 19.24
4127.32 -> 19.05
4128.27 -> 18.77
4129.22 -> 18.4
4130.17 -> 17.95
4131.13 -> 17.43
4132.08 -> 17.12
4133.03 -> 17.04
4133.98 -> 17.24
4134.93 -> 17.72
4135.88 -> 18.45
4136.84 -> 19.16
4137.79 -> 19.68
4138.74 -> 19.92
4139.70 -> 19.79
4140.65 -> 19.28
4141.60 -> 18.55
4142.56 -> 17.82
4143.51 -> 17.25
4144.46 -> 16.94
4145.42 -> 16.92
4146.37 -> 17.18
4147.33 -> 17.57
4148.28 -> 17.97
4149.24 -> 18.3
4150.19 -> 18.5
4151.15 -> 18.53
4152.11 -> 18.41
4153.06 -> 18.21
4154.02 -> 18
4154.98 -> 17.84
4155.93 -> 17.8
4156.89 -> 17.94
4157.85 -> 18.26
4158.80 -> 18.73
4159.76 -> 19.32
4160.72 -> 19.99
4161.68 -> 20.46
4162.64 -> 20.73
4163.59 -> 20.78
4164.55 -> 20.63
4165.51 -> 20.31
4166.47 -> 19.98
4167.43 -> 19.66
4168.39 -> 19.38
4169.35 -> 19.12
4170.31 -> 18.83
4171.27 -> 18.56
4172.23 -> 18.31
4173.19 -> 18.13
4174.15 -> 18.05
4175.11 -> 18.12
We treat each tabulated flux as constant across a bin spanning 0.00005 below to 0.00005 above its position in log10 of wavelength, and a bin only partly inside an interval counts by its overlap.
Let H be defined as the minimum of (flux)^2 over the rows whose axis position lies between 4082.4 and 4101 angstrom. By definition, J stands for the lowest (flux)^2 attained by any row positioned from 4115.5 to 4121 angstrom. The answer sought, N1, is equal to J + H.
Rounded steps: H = 309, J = 388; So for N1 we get 697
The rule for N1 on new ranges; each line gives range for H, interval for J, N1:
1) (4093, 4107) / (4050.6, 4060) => 603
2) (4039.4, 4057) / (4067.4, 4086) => 446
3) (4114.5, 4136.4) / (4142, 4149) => 577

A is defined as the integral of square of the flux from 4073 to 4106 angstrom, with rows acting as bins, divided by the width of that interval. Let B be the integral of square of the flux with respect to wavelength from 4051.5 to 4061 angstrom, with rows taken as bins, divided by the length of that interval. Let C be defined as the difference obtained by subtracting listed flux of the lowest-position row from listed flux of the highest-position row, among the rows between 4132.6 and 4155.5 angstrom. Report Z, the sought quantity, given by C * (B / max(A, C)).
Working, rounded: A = 375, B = 344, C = 0.8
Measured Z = 0.7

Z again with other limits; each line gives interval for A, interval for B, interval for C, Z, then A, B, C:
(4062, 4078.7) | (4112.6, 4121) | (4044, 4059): 4.8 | 261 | 385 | 3.3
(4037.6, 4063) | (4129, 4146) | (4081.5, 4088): 2.7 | 302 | 330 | 2.4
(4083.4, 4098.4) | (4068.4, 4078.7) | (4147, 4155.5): 0.2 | 431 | 275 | 0.3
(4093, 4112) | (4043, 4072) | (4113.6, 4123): 0.2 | 348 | 282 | 0.3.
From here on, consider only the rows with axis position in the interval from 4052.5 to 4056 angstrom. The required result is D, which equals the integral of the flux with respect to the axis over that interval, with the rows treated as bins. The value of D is 68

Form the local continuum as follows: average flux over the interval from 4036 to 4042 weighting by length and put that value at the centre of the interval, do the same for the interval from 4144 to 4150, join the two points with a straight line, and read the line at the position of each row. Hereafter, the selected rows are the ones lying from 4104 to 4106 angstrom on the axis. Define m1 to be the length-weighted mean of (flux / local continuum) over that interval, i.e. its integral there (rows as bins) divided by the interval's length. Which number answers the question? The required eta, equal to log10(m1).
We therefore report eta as 0.012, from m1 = 1.03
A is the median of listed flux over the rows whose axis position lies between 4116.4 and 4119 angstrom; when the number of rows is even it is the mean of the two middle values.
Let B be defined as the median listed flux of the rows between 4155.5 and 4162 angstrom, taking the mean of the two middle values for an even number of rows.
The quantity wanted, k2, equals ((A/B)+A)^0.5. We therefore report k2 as 4.57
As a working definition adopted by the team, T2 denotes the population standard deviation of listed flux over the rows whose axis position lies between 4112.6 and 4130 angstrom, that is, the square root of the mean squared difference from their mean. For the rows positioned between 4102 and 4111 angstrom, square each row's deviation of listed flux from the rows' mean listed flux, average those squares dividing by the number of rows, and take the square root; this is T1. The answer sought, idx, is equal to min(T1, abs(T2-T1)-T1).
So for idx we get -0.39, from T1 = 0.54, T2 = 0.39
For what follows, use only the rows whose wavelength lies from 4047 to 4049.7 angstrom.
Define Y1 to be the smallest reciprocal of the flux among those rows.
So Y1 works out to 0.057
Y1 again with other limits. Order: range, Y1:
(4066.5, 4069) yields 0.063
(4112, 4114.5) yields 0.052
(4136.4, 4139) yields 0.050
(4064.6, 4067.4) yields 0.064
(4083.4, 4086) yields 0.047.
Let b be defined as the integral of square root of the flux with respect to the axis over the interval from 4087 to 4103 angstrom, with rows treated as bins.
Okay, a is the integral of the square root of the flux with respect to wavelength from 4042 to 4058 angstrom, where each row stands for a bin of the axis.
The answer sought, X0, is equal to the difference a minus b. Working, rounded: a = 66.5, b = 71.2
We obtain -5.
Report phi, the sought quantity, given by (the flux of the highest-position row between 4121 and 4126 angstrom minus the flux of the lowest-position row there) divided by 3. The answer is -0.09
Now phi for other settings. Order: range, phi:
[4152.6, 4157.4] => -0.09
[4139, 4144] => -0.85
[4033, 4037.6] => 0.83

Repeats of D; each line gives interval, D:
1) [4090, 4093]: 64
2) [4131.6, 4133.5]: 33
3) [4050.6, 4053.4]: 55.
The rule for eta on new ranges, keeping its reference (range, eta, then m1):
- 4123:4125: 0.044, 1.11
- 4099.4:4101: -0.002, 1.00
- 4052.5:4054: 0.038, 1.09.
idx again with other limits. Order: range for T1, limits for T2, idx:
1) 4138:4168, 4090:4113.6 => -1.16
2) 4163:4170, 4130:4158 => -0.34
